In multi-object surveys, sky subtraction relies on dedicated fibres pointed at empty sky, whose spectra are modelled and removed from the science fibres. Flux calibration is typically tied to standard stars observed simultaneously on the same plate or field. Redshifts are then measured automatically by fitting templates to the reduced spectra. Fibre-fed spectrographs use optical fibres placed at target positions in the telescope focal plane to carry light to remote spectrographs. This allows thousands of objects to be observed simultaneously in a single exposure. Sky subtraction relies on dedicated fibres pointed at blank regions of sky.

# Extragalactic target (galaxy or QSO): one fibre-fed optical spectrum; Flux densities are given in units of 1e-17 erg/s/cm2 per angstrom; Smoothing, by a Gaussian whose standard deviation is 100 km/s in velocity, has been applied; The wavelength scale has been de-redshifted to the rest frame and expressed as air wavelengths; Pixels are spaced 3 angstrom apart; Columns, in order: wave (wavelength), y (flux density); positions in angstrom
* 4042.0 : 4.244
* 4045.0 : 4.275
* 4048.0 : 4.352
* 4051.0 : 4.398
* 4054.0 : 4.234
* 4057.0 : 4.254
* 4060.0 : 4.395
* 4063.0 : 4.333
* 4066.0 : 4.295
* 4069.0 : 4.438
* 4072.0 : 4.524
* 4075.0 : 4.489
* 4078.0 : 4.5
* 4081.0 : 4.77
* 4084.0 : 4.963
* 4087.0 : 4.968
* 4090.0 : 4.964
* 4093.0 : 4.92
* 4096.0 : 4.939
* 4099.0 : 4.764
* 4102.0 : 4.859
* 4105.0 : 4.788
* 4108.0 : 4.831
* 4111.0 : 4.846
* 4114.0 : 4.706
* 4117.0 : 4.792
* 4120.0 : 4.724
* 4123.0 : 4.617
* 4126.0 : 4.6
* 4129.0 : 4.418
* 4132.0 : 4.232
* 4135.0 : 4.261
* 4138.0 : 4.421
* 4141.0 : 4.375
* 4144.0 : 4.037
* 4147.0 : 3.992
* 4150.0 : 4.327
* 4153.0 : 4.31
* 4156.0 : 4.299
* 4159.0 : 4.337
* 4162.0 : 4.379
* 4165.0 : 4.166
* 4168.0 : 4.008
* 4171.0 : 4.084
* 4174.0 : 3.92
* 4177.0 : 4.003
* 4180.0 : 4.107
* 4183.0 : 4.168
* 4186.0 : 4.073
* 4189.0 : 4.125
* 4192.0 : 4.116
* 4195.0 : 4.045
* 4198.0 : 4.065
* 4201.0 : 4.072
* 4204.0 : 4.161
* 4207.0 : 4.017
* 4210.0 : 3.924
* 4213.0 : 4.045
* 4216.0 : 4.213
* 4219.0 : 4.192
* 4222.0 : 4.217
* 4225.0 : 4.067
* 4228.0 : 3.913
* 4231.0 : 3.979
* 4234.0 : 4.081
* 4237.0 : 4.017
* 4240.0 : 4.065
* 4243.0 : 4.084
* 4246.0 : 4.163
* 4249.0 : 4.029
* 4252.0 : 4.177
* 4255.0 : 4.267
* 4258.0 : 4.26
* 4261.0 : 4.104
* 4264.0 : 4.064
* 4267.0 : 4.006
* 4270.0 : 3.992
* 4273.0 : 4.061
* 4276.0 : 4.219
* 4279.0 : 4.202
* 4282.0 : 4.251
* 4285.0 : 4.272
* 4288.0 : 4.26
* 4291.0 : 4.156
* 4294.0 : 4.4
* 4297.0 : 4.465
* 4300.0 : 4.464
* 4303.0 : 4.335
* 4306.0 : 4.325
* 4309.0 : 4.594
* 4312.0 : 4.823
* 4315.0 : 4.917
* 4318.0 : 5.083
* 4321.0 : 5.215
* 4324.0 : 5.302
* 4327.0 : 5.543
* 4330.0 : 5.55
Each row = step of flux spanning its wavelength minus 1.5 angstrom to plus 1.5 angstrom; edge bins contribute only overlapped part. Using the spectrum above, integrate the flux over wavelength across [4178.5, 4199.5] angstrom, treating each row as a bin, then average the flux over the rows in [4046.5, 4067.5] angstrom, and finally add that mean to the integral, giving 90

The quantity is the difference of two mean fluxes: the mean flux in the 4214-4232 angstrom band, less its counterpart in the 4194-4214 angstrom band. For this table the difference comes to 0.05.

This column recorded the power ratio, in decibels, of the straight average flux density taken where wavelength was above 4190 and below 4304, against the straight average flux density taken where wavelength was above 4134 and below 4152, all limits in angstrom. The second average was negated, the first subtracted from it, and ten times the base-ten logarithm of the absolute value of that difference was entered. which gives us 9.23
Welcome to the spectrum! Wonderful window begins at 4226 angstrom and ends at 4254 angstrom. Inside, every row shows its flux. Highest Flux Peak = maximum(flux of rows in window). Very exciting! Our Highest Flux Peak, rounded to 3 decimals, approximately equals 4.177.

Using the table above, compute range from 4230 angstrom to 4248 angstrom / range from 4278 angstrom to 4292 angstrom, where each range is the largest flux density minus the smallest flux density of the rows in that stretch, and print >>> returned 1.6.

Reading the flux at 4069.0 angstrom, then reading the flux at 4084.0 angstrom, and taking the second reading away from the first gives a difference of -0.5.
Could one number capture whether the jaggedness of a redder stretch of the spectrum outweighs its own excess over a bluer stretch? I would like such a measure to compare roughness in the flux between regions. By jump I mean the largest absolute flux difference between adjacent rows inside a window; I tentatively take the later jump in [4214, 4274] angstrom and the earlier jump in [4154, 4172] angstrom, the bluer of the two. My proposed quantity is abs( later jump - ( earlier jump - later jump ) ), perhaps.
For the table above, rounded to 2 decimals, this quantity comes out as 0.10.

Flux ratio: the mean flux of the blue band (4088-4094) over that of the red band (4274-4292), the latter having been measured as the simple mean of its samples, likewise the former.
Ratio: 1.17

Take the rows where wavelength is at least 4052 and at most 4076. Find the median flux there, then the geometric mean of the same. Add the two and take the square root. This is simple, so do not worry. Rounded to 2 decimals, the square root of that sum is 2.96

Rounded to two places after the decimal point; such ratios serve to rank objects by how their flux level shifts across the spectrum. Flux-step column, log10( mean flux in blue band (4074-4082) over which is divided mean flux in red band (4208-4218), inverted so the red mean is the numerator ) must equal -0.05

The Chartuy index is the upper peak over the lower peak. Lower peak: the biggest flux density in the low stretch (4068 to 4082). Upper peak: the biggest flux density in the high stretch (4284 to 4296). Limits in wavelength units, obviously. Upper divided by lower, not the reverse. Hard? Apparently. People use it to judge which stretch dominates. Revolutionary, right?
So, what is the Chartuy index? 0.92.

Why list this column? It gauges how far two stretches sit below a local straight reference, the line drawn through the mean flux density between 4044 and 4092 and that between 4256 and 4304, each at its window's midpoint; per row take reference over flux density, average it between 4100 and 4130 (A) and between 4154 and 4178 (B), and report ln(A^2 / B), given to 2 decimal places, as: -0.17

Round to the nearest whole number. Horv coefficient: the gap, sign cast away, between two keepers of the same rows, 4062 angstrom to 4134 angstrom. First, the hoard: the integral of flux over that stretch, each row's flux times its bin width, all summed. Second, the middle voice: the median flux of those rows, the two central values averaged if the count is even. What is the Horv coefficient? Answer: 332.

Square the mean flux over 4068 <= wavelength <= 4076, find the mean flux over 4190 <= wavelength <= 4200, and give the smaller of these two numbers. 4.08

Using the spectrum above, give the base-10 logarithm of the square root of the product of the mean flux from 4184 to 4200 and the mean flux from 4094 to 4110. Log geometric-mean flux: 0.648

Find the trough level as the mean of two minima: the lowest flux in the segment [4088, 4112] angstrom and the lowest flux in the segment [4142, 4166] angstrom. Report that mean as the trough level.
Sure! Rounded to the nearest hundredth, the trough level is 4.38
